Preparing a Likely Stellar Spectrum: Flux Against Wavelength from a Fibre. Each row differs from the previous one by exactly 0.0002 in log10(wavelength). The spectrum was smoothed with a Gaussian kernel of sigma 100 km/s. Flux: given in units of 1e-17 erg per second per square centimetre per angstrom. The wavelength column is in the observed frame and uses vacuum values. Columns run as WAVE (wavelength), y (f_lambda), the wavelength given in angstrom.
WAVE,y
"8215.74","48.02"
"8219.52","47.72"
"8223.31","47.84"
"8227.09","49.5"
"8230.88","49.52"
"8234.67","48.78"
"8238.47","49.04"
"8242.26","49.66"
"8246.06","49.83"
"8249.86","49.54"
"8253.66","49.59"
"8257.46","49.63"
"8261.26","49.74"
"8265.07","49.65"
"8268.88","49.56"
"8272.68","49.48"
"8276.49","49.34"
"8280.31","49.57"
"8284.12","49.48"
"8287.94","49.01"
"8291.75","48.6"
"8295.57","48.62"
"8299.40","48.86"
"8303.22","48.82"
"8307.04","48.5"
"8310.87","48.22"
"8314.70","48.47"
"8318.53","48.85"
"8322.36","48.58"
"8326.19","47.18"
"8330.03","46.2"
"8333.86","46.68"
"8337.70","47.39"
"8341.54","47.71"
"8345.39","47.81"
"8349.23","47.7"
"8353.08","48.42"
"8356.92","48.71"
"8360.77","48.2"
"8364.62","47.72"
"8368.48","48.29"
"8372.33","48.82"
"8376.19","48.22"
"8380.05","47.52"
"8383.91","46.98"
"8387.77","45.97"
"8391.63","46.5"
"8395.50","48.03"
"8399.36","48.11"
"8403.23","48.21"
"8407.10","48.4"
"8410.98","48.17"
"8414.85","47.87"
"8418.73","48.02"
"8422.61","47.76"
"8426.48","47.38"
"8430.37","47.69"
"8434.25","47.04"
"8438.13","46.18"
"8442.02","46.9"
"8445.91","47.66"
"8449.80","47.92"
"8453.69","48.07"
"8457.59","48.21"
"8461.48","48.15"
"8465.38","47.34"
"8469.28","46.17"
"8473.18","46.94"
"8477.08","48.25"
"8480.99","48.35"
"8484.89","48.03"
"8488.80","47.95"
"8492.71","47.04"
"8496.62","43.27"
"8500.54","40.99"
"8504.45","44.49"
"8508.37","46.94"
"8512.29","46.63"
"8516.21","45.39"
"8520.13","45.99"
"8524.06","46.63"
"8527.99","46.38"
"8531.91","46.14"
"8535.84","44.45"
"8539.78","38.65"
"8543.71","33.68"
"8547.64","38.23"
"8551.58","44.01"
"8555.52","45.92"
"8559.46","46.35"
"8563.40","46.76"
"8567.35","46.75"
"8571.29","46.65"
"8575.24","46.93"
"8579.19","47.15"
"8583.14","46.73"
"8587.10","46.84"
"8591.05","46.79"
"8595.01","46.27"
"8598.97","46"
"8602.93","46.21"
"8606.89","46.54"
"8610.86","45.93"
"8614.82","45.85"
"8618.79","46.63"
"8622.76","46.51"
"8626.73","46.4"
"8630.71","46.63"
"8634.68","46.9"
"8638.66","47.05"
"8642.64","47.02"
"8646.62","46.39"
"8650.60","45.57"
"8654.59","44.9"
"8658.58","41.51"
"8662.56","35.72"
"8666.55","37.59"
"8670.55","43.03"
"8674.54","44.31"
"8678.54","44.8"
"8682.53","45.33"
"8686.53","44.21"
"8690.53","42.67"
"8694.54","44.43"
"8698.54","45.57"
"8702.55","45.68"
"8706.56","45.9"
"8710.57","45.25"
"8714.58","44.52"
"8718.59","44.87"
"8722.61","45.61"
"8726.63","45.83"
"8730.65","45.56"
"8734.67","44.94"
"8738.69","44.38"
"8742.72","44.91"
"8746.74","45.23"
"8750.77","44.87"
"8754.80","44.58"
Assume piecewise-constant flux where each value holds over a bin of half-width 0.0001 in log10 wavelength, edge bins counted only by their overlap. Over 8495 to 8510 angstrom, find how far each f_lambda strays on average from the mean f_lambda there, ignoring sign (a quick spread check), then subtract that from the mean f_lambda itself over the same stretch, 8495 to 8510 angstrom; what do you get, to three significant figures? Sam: 42.1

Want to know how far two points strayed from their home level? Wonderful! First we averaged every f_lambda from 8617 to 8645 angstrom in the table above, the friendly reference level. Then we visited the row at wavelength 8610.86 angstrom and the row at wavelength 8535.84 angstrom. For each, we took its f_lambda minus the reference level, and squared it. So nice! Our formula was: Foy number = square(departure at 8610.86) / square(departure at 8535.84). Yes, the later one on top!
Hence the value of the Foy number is 0.12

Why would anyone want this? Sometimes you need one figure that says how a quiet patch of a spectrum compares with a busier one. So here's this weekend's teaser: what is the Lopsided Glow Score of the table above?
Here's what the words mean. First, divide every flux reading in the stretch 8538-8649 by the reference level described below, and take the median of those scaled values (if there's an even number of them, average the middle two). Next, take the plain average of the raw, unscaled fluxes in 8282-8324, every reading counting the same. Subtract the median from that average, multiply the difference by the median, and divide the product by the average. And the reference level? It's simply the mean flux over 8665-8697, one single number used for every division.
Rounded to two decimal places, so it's 1.05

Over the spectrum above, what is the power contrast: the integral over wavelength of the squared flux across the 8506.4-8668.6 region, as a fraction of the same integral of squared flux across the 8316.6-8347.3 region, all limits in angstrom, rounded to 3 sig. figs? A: 4.76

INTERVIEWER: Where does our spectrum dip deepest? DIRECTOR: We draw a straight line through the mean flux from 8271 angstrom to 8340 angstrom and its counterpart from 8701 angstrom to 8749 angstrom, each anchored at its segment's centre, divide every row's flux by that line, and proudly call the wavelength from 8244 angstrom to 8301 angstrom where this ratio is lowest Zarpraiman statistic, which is 8291.75 angstrom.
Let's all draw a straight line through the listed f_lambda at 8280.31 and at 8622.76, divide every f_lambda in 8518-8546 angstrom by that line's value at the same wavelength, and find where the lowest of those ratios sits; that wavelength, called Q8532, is 8543.71 angstrom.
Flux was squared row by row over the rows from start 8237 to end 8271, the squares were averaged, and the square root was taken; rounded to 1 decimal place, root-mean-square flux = 49.6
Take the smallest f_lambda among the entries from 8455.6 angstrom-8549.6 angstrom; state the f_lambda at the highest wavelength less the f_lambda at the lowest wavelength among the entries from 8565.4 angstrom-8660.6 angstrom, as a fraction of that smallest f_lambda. -0.16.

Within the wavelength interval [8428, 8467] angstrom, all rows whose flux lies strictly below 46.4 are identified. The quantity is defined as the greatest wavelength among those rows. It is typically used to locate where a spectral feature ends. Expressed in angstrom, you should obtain 8438.13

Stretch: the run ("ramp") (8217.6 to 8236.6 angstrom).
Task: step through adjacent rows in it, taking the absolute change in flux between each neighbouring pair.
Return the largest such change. 1.7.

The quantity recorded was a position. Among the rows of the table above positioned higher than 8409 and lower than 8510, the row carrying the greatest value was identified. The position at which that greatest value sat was 8480.99 angstrom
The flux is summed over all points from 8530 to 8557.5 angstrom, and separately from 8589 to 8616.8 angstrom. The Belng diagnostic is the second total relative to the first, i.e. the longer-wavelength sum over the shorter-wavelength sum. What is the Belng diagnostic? 1.11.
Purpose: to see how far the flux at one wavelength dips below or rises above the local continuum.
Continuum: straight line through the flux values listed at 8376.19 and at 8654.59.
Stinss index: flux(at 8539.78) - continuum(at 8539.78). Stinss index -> -7.6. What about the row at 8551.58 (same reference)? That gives -2.1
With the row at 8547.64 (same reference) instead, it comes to -7.9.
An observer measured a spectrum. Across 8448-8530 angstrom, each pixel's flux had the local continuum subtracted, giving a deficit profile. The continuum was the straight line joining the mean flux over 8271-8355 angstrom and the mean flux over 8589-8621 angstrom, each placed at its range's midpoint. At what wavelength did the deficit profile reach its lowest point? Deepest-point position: 8500.54 angstrom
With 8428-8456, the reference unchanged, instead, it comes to 8438.13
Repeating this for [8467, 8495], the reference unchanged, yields 8469.28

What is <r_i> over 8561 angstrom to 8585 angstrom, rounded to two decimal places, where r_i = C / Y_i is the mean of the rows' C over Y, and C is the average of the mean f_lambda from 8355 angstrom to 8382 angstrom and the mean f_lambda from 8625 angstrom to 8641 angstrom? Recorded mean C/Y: 1.01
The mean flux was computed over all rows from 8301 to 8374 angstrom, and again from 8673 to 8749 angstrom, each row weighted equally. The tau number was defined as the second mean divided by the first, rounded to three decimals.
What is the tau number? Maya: 0.936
